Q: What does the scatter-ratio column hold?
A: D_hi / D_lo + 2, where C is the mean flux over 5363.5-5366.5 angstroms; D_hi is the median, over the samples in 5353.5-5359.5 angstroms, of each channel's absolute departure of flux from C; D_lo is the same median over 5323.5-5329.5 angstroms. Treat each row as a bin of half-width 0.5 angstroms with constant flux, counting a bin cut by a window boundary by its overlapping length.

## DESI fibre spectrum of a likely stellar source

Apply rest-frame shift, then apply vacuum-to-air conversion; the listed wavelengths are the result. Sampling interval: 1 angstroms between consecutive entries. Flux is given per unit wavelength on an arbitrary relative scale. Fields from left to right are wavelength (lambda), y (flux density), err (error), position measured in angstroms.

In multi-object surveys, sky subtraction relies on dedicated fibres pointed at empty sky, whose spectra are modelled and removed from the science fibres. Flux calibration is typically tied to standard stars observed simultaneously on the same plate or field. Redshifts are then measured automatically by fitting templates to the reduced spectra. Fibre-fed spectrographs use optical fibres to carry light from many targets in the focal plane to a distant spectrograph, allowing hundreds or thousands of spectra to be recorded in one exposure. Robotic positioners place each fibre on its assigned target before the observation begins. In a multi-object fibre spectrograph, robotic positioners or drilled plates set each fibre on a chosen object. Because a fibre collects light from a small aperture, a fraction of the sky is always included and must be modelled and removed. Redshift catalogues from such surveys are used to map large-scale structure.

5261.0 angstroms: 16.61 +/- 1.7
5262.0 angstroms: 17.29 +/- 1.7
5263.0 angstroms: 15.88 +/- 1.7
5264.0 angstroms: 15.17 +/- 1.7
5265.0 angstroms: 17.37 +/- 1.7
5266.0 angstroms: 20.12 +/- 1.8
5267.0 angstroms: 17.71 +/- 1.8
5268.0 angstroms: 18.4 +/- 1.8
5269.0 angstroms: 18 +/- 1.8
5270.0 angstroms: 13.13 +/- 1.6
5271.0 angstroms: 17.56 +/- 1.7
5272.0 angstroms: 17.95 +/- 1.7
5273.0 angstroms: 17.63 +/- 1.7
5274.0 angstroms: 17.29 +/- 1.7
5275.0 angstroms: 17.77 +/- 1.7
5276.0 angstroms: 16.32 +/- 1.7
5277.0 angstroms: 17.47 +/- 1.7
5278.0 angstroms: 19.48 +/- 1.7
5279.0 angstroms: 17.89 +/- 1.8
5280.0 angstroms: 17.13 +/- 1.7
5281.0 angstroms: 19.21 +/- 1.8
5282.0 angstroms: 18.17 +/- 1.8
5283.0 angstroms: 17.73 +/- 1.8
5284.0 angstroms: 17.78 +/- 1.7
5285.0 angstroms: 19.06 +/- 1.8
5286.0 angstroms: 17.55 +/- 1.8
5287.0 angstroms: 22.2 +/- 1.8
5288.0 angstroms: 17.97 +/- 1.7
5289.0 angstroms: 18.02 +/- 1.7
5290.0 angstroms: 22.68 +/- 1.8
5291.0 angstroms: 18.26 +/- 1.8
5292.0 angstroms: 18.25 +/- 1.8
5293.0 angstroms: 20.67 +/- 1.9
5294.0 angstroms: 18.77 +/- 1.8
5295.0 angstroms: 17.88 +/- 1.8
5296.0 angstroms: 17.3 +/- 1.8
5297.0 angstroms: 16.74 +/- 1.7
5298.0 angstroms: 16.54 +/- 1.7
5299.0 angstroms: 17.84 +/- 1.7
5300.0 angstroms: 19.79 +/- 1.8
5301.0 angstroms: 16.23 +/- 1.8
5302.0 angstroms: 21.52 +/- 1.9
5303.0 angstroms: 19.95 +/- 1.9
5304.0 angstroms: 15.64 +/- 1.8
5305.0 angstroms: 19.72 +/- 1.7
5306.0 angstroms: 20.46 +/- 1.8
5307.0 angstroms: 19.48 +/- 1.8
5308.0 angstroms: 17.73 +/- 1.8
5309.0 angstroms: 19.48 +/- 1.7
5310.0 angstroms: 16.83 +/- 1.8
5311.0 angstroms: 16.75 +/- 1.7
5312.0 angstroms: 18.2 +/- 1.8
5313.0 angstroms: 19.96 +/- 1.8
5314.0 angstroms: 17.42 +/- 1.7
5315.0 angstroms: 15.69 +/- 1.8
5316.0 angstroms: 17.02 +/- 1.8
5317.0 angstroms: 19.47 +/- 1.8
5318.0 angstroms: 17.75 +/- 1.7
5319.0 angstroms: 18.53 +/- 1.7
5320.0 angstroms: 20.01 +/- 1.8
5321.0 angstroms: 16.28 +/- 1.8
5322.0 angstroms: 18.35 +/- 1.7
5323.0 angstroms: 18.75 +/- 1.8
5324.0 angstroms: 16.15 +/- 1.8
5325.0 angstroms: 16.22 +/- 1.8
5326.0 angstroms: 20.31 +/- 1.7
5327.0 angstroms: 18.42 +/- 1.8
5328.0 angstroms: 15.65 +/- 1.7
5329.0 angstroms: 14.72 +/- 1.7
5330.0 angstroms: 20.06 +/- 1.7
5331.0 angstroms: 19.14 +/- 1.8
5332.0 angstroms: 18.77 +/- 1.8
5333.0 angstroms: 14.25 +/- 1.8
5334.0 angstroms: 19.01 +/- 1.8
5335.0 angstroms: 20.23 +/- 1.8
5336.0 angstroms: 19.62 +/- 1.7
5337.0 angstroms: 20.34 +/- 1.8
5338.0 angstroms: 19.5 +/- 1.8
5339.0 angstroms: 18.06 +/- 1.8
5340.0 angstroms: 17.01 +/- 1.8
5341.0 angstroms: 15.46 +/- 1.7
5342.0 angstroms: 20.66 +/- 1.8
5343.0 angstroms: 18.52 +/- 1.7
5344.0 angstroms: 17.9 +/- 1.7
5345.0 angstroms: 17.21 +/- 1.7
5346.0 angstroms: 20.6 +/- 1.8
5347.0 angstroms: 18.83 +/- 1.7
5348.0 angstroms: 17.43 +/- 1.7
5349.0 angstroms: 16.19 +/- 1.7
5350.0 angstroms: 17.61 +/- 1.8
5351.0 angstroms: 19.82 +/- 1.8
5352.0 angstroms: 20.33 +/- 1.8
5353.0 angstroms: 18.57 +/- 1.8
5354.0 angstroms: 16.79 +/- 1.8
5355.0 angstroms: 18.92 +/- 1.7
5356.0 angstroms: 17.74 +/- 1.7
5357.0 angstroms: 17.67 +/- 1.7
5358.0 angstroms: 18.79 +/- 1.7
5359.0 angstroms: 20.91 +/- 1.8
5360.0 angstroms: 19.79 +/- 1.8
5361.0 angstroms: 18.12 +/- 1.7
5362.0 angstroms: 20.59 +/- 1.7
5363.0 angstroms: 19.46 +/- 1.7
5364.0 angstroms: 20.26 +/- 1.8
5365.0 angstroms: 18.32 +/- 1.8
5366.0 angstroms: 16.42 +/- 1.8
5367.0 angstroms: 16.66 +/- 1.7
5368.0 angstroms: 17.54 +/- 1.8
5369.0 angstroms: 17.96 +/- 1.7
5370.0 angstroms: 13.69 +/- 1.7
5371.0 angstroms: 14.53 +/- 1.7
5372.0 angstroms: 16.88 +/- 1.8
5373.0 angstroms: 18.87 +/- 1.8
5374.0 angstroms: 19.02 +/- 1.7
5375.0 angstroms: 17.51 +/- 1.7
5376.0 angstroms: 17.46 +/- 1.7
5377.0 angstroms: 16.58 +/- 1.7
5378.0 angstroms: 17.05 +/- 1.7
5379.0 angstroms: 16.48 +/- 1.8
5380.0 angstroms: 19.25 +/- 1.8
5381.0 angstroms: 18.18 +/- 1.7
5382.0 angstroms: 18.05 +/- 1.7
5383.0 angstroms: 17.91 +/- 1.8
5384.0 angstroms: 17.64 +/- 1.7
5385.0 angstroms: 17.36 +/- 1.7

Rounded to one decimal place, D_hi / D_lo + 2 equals 2.3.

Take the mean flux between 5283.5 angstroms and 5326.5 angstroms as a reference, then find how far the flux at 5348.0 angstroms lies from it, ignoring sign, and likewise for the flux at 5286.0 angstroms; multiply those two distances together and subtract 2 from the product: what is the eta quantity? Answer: -1.2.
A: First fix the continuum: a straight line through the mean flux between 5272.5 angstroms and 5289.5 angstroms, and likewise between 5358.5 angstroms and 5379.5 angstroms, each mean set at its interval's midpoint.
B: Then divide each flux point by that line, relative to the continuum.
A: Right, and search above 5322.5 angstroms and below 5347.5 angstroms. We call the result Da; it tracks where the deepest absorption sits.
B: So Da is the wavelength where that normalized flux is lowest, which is 5333.0 angstroms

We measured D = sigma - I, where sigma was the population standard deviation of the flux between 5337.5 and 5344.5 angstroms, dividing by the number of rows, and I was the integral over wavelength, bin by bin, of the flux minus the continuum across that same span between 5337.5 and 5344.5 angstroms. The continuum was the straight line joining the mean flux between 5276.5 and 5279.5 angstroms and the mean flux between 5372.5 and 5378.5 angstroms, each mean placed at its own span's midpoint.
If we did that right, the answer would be 0.0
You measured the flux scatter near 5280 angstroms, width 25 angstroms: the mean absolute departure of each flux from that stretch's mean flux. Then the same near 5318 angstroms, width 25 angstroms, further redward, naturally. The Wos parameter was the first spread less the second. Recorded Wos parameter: -0.40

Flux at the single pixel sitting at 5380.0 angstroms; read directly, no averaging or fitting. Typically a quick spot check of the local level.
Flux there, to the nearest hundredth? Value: 19.25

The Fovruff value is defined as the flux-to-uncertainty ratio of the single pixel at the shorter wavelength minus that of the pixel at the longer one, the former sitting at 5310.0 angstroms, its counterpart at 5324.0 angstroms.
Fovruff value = 0.4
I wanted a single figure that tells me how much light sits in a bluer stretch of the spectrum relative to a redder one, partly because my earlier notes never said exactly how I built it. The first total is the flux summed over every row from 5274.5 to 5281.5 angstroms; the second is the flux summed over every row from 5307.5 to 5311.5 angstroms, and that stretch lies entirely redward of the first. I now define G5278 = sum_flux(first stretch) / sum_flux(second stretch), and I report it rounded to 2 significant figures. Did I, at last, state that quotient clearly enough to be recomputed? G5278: 1.8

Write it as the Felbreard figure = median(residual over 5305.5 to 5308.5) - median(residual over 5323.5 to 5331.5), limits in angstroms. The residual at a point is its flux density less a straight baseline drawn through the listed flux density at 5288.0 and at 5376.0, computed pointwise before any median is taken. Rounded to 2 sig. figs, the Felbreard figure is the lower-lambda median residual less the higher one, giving 2.0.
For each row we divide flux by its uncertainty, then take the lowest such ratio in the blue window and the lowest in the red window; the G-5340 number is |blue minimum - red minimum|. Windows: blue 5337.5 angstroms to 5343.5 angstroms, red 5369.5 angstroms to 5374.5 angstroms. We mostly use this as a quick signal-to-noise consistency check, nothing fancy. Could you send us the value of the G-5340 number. 1.0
